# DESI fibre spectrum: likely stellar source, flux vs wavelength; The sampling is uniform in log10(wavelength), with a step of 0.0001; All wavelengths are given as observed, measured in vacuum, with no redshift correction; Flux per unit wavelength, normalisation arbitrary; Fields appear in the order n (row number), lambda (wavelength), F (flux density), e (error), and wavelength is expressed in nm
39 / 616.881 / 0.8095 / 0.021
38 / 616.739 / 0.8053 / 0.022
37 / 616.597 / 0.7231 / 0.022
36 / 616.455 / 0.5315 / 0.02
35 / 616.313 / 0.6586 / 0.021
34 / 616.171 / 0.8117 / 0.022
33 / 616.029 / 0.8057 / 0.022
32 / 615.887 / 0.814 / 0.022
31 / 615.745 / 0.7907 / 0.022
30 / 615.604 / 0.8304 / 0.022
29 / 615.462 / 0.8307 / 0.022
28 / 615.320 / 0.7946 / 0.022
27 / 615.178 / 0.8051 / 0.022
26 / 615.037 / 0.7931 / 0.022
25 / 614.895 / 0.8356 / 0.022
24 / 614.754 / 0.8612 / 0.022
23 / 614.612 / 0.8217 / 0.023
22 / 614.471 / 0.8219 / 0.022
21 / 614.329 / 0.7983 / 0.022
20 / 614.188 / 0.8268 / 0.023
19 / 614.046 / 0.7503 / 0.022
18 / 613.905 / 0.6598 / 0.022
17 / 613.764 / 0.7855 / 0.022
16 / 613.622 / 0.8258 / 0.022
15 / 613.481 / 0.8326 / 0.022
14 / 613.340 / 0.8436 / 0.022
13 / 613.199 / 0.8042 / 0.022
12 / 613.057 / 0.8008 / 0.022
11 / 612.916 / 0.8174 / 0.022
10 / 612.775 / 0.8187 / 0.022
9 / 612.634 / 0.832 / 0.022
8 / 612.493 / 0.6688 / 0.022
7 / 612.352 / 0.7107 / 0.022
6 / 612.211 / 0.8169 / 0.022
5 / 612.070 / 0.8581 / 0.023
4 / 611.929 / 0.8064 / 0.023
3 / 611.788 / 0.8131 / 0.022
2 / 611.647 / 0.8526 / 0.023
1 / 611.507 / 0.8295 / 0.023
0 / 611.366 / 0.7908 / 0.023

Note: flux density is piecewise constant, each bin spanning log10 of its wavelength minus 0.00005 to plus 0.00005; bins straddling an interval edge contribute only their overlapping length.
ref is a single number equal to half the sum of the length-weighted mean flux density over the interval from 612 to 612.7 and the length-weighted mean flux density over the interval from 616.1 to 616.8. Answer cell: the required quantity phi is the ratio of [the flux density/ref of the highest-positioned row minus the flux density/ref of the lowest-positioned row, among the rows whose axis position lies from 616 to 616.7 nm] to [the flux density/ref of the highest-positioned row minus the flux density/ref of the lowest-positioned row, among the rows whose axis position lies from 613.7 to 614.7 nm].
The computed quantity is -2.3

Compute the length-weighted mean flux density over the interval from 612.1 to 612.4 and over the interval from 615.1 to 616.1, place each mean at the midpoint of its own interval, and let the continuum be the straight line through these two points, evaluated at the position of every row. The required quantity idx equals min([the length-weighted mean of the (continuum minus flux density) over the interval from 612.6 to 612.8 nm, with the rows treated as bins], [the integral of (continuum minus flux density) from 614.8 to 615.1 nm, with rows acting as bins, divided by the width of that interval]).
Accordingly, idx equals -0.041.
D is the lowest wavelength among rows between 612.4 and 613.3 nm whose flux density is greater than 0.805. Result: 612.634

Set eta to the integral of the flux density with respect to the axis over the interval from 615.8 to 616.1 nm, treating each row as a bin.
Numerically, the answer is 0.24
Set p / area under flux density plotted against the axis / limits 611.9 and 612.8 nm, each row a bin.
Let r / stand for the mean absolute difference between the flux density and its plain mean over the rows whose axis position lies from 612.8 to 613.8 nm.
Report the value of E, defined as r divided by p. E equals 0.023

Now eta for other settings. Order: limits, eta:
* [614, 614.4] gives 0.32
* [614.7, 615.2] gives 0.41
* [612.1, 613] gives 0.70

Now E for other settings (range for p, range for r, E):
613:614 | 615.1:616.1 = 0.016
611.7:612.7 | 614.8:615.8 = 0.023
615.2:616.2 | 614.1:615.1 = 0.020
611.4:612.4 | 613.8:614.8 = 0.061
